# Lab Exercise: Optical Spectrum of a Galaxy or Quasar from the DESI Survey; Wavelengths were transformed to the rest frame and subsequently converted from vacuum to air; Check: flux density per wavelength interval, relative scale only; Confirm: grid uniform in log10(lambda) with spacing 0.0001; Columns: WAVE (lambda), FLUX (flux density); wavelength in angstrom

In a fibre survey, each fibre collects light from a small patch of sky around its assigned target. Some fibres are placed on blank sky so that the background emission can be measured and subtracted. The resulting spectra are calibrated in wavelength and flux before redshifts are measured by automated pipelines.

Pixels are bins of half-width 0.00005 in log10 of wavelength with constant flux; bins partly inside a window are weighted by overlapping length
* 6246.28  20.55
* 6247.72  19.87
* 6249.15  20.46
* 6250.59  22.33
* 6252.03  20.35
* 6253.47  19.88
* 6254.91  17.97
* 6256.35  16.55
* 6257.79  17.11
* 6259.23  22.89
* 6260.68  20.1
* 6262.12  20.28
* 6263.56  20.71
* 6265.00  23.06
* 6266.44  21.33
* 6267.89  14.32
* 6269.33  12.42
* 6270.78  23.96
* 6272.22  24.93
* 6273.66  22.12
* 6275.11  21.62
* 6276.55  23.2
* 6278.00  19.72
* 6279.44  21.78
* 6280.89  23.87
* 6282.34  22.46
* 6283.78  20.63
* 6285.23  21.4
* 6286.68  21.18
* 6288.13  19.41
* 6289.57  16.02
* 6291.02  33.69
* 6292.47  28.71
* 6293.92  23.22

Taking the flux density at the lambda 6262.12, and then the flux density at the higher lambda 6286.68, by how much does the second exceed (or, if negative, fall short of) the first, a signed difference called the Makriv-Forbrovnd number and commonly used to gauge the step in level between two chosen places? 0.9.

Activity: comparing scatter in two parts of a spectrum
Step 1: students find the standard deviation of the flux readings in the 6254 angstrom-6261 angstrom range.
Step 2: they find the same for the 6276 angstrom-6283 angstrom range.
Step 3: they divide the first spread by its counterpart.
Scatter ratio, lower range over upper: 1.6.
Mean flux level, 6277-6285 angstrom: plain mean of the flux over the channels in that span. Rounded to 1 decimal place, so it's 21.7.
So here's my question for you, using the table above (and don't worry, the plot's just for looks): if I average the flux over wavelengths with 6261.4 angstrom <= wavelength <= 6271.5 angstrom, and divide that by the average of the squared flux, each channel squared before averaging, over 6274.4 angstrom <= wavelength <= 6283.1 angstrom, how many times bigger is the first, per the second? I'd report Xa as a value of 0.0396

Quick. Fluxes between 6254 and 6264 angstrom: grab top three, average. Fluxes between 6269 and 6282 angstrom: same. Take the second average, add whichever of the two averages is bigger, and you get 49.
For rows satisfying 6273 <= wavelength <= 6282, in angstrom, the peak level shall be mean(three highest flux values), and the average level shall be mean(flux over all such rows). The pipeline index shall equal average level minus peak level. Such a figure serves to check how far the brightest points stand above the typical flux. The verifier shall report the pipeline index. -1.0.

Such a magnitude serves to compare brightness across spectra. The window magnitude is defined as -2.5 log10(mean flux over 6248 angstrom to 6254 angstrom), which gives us -3.29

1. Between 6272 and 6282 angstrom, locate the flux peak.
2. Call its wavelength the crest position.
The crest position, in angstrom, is 6272.22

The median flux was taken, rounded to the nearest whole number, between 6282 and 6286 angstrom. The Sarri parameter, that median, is 21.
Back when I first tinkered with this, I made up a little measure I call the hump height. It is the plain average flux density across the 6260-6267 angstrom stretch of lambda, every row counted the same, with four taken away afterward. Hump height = 17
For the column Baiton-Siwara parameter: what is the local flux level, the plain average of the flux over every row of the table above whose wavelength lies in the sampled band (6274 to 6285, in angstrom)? 21.9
